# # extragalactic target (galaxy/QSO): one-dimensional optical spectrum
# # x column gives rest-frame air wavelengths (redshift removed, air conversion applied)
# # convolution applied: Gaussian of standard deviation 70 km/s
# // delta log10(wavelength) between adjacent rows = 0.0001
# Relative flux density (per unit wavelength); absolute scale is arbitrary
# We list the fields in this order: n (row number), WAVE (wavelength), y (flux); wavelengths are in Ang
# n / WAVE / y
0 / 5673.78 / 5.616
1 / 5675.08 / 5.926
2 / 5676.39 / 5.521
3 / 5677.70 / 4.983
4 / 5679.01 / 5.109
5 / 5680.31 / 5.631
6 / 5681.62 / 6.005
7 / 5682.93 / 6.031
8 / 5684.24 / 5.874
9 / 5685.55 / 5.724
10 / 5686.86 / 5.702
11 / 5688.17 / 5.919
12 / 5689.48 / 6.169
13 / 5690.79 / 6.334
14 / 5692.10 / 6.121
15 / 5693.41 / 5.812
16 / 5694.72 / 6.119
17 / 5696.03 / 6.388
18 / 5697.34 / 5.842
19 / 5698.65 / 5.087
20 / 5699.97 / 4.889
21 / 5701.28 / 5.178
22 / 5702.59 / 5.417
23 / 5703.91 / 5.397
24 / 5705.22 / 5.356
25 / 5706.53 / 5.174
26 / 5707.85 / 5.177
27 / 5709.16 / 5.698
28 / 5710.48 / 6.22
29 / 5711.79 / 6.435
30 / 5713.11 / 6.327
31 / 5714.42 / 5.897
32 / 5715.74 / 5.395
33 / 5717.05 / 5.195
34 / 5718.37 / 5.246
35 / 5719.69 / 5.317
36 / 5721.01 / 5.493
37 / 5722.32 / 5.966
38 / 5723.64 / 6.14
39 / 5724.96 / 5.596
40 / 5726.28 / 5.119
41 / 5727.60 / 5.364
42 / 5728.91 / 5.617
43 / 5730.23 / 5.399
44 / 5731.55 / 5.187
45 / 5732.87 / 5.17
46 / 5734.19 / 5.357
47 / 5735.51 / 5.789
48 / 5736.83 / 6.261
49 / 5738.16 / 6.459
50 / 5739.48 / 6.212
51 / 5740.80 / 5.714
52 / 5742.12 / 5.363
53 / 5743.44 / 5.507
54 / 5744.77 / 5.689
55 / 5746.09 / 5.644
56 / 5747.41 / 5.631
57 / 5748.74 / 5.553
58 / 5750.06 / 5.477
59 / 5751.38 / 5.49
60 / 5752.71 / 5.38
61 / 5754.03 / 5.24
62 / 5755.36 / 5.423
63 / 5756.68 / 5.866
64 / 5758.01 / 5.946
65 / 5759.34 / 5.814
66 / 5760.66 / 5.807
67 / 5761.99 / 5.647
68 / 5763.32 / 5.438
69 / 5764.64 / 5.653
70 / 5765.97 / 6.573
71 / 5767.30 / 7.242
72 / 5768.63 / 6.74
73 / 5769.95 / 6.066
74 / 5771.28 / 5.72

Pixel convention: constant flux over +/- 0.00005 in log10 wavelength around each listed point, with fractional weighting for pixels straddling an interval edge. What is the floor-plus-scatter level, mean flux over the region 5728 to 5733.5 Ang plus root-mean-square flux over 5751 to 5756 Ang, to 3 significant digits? 10.7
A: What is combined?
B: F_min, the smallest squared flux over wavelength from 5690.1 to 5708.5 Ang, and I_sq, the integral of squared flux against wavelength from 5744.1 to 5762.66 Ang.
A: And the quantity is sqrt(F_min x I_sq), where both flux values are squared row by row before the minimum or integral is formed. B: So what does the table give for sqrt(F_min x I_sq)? 118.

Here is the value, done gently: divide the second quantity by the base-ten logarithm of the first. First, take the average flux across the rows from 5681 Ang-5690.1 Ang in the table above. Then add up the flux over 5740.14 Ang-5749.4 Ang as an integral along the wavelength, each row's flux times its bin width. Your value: 67.0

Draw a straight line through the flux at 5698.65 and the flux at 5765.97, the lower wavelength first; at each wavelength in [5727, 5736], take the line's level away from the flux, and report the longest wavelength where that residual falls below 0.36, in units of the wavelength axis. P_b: 5735.51 Ang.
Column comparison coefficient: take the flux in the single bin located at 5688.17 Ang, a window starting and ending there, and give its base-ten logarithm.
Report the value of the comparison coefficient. 0.772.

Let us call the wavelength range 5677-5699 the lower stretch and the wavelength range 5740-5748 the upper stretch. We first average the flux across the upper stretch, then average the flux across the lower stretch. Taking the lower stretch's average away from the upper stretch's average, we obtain -0.2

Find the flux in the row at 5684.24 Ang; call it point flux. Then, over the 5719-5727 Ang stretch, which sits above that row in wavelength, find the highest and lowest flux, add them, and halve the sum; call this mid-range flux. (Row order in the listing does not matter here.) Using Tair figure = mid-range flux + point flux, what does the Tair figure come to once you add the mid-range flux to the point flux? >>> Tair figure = 11.5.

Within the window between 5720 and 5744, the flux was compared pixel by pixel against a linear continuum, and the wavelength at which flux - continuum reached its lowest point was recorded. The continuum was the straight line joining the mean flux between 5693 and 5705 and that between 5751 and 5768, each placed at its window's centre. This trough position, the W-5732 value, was 5726.28 Ang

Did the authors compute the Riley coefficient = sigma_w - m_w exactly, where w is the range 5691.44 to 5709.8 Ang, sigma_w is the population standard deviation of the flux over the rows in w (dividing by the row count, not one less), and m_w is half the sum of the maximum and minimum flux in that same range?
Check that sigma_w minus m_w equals -5.20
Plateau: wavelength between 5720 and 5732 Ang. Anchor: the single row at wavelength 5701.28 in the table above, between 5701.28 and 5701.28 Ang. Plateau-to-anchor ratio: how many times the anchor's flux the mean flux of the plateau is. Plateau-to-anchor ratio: 1.07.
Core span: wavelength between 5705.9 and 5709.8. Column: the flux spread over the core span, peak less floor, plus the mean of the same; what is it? 5.87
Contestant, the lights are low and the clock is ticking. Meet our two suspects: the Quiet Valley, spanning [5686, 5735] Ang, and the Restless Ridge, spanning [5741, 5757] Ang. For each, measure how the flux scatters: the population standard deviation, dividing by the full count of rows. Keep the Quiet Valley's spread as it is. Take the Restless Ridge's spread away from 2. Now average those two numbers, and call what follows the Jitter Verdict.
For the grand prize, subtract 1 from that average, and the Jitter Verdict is 0.14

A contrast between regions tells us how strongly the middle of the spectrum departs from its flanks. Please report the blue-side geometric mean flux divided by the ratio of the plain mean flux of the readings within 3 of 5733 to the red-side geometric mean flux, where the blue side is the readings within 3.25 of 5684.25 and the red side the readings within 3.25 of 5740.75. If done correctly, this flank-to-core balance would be 6.4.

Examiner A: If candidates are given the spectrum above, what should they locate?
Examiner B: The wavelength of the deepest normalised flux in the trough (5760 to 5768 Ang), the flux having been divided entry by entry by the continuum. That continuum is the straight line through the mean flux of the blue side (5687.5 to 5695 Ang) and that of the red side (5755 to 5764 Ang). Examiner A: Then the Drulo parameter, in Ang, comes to 5763.32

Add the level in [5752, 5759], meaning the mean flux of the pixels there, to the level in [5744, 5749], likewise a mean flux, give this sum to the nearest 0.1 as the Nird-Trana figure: 11.2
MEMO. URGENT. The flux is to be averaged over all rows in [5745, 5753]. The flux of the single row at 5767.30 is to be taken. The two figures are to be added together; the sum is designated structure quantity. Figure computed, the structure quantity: 12.8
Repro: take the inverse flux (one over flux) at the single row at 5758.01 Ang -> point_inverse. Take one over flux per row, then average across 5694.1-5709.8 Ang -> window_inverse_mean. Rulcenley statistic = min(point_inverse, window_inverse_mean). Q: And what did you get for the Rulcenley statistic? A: 0.168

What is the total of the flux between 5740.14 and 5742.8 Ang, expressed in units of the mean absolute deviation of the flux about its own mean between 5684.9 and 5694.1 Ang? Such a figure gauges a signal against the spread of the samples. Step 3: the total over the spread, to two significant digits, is 54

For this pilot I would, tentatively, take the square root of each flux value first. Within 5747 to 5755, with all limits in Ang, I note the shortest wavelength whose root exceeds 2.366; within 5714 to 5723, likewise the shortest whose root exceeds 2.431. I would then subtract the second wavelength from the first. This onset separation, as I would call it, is 25.1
